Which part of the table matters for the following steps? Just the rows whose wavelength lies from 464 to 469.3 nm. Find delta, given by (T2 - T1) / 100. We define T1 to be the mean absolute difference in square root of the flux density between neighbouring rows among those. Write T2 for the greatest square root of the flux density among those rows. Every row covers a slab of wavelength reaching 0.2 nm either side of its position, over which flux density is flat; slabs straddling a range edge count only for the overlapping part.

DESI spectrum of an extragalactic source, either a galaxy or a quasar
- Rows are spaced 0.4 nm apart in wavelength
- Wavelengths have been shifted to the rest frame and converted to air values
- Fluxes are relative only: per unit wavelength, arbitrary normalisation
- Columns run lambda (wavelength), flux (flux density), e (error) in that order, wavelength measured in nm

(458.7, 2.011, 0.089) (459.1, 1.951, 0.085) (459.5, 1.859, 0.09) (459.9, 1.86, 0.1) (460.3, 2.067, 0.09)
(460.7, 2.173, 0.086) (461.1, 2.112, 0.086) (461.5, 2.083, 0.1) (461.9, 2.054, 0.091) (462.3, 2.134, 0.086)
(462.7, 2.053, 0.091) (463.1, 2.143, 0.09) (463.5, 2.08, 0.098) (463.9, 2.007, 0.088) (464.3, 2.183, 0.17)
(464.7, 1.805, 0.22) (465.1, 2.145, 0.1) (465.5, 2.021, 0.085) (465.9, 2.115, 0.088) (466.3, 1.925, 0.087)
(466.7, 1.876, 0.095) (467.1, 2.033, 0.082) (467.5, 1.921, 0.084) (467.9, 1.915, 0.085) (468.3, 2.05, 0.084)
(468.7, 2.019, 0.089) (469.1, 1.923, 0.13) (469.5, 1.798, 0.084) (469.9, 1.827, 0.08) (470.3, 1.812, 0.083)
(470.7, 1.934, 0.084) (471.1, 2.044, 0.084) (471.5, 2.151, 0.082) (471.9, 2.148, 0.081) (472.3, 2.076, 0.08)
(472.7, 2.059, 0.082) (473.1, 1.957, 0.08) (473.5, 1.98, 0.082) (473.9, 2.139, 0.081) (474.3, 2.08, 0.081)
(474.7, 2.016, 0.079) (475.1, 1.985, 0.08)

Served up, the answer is 0.0143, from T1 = 0.0505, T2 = 1.48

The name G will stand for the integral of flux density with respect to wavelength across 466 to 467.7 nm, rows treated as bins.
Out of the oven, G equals 3.31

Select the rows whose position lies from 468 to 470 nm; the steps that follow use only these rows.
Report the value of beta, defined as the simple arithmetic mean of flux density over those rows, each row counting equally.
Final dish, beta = 1.92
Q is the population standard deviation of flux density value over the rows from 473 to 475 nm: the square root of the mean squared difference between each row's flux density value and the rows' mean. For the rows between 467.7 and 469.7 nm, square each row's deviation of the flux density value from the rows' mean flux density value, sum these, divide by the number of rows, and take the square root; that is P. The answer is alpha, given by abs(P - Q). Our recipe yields 0.02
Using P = 0.0888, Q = 0.067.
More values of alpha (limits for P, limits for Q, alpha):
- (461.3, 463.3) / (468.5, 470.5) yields 0.05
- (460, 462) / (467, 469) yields 0.02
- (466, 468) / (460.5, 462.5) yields 0.01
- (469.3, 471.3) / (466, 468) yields 0.04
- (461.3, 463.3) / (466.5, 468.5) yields 0.03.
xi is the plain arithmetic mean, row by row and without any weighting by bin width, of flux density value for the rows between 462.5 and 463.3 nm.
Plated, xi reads 2.10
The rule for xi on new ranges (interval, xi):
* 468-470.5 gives 1.90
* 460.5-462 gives 2.11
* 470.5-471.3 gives 1.99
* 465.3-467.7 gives 1.98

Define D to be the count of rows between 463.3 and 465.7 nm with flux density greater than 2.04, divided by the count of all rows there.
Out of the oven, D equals 0.5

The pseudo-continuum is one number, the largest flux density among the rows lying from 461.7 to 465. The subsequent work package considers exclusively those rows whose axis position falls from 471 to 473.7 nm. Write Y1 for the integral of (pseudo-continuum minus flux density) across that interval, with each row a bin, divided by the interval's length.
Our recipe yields 0.123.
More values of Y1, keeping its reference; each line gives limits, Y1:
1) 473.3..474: 0.135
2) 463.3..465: 0.157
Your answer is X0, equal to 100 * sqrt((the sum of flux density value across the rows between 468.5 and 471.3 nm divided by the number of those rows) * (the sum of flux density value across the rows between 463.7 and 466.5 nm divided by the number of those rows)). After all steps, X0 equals 197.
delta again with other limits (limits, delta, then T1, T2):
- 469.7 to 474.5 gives 0.0144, 0.0252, 1.47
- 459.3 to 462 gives 0.0145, 0.0253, 1.47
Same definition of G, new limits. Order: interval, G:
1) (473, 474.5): 3.07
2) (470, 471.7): 3.36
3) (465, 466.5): 3.07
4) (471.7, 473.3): 3.30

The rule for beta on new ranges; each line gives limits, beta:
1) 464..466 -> 2.05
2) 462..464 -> 2.08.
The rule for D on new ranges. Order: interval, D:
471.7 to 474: 0.7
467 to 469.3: 0.2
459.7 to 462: 0.8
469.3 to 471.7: 0.3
